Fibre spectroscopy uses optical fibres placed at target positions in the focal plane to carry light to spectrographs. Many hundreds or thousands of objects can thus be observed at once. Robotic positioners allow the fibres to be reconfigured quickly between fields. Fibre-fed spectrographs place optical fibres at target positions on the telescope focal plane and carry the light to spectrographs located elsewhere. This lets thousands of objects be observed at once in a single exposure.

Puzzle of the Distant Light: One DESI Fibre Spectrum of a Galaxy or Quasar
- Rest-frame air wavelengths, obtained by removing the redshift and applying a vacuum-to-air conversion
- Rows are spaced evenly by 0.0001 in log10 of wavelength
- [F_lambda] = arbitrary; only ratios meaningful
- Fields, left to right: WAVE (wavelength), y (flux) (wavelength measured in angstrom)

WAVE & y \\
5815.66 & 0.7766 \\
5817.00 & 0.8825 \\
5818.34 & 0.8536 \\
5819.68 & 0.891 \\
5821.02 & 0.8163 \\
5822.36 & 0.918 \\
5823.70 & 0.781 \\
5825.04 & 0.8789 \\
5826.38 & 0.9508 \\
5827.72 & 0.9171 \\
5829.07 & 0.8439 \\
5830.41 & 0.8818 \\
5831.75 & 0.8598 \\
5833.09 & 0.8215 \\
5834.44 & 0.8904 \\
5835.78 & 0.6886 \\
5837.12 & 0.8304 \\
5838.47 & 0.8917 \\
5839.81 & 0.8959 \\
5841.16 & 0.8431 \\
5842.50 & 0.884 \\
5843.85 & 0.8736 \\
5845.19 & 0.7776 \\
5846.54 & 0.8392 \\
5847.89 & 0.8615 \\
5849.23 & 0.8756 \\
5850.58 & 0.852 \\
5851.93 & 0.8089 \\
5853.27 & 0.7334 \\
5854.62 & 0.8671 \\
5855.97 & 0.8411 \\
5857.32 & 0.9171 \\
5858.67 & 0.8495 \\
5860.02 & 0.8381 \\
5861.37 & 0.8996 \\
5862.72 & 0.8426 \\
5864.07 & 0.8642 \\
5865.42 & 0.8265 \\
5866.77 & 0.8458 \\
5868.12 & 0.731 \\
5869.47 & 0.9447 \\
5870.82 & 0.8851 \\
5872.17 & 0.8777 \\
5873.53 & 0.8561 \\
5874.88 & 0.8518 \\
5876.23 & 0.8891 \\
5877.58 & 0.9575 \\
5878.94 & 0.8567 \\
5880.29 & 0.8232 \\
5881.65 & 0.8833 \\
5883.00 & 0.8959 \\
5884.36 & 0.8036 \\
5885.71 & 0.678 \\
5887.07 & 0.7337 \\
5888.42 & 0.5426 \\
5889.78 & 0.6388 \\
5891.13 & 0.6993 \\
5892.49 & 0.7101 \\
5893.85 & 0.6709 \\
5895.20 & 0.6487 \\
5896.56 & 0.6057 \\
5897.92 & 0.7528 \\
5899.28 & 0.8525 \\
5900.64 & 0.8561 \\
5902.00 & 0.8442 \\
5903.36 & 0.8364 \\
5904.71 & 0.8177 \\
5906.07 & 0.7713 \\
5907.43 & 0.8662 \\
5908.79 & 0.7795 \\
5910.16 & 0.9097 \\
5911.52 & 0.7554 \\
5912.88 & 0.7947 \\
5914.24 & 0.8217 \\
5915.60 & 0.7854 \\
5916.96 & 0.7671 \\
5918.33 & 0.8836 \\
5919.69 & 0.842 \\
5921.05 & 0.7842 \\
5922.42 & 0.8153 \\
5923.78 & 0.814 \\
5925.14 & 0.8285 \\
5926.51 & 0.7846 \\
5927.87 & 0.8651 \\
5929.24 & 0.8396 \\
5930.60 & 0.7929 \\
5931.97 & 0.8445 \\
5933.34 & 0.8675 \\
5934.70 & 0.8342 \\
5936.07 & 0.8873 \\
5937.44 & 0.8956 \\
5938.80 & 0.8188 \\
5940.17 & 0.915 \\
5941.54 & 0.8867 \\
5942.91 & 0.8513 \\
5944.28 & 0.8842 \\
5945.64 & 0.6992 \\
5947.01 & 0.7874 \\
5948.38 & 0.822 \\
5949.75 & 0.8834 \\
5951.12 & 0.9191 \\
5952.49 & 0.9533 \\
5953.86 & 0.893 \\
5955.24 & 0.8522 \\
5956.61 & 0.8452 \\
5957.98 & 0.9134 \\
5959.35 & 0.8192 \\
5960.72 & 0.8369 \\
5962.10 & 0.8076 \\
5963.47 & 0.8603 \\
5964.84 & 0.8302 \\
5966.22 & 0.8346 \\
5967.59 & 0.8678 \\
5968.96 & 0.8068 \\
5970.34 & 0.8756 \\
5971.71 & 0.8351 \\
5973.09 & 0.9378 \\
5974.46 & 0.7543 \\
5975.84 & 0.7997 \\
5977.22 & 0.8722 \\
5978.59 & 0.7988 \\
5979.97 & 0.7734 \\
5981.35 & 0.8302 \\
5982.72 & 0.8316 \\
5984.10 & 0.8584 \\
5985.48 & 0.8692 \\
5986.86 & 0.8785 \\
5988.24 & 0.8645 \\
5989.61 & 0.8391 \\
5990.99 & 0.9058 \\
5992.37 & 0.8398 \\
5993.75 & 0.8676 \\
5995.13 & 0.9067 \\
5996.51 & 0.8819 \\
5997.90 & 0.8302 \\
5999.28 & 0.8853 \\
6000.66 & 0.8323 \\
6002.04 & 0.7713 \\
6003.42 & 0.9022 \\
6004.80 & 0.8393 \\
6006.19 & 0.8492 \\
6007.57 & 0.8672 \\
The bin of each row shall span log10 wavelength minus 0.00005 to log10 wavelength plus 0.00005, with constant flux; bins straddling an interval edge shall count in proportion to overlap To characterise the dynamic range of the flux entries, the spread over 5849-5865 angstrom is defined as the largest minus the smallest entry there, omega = 0.18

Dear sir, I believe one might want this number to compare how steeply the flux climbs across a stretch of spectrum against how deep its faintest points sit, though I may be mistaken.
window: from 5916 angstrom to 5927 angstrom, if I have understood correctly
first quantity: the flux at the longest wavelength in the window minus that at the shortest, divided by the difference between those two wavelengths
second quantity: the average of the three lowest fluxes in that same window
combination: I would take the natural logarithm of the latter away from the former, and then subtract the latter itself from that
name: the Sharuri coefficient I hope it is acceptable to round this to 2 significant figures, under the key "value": -0.53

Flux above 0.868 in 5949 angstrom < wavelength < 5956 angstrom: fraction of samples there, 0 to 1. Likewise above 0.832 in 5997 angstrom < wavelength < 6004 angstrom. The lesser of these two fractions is 0.6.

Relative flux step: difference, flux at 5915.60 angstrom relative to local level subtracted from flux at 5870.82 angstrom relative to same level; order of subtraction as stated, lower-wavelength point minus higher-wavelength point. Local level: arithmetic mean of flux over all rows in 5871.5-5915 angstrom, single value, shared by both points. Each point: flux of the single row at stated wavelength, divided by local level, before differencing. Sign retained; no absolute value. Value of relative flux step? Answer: 0.13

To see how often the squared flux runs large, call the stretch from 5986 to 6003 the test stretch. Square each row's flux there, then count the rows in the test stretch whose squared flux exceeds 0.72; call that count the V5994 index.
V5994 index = 7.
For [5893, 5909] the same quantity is 3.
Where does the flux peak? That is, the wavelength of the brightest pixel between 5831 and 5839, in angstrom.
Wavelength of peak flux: 5838.47 angstrom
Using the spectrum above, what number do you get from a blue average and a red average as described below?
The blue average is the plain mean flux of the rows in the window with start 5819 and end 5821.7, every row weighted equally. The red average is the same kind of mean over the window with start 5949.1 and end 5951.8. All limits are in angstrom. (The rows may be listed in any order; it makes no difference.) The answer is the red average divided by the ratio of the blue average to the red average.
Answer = 0.95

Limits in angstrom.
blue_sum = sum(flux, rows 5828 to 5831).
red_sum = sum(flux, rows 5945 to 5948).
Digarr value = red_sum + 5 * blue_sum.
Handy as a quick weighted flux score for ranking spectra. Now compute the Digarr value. 10.1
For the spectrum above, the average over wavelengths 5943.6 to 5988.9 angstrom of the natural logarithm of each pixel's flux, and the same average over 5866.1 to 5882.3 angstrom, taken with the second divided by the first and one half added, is 1.35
